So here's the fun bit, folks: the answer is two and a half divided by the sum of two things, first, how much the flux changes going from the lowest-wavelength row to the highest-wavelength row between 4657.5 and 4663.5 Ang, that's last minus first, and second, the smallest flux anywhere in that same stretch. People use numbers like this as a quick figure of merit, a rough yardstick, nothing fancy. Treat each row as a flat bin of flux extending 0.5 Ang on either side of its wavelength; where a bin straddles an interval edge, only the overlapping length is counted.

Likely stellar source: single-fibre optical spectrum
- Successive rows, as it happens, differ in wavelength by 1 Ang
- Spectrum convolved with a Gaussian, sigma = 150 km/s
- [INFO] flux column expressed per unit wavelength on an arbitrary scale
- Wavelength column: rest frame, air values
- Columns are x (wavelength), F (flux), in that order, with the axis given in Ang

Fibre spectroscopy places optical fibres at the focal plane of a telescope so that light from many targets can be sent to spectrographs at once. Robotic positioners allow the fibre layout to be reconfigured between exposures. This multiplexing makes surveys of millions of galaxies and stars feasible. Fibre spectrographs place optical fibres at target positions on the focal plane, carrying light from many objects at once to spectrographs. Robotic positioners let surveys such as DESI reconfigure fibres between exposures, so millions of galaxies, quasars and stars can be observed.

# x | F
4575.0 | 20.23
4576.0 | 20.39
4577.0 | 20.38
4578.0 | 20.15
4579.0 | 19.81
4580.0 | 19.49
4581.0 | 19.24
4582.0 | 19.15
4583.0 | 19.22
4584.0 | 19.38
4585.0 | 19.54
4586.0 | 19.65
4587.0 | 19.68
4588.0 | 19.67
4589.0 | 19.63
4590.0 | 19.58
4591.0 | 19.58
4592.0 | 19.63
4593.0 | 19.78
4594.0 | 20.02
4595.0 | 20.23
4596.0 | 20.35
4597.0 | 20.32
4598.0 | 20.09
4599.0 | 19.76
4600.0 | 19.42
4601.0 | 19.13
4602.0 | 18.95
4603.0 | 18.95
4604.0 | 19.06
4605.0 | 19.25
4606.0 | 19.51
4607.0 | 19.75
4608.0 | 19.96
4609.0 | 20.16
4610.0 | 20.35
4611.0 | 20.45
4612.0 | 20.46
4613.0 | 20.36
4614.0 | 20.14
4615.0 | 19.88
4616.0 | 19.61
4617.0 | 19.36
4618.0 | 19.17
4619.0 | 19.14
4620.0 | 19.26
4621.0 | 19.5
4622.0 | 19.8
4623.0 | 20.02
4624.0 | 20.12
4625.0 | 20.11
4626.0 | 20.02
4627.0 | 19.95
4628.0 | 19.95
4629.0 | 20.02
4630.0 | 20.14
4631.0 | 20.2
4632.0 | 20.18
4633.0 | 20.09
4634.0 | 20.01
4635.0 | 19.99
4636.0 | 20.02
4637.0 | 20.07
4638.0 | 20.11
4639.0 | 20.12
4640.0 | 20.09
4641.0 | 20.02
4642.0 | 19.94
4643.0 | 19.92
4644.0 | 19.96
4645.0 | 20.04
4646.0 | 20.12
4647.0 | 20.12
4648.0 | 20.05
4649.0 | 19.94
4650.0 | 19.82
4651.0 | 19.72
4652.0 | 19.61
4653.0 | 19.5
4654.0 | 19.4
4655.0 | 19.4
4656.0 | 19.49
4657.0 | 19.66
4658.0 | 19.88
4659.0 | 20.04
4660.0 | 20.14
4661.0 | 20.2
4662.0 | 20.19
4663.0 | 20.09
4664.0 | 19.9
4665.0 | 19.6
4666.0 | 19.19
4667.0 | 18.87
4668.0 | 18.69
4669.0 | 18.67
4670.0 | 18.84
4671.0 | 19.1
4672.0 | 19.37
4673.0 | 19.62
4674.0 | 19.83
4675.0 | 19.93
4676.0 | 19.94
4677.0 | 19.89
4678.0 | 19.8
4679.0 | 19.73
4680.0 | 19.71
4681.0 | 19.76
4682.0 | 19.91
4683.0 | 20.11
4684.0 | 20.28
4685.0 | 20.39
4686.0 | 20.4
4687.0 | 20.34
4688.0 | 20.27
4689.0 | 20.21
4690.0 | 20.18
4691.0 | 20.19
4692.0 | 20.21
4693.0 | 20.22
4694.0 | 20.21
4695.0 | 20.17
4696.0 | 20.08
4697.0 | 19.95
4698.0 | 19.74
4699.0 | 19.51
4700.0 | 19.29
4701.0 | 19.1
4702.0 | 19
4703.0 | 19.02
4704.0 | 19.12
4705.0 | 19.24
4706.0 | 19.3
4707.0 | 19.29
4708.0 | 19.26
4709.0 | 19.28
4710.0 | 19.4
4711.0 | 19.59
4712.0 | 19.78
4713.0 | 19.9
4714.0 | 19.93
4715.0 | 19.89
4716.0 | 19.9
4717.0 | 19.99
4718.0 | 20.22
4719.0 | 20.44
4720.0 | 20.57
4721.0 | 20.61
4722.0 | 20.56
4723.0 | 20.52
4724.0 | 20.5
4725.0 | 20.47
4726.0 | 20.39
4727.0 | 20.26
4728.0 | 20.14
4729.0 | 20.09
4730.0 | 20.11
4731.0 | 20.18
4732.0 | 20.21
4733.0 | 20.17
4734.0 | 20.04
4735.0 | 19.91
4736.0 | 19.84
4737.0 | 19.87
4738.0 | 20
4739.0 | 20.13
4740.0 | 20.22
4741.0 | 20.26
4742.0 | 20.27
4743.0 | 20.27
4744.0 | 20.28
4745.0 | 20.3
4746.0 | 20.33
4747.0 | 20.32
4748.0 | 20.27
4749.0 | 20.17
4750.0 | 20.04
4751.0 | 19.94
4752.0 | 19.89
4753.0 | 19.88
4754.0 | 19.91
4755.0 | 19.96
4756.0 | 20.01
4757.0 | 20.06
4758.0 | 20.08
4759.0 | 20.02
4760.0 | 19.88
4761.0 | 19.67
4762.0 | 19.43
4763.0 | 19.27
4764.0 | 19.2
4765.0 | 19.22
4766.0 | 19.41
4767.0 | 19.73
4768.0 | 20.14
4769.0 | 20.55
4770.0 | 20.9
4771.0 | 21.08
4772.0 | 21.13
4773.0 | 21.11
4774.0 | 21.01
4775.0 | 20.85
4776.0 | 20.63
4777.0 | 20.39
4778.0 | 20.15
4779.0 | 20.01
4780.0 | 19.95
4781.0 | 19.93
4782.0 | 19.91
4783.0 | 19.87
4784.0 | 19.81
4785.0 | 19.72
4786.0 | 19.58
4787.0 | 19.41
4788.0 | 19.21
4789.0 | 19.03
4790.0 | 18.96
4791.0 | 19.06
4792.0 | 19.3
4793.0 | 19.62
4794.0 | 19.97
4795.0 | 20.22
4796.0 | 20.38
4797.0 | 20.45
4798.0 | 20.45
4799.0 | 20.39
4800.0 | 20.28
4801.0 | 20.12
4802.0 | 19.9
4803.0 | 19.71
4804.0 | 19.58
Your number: 0.1244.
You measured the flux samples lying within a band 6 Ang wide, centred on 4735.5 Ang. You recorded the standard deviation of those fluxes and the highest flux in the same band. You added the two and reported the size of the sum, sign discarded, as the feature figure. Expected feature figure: 20.3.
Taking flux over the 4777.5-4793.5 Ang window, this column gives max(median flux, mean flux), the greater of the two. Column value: 19.7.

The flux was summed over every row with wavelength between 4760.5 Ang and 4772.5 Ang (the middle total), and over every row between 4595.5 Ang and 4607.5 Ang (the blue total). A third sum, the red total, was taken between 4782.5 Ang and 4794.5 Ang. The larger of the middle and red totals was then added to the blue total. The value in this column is 474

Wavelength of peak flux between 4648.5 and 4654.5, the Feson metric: 4649.0 Ang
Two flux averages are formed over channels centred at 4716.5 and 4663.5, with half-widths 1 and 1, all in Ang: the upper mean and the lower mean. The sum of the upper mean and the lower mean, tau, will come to 39.9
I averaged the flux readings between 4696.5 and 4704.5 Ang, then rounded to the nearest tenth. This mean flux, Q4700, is 19.3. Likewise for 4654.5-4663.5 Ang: 19.9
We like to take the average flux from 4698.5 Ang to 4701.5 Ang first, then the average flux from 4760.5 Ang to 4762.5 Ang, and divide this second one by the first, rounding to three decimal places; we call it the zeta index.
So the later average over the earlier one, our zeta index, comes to 1.013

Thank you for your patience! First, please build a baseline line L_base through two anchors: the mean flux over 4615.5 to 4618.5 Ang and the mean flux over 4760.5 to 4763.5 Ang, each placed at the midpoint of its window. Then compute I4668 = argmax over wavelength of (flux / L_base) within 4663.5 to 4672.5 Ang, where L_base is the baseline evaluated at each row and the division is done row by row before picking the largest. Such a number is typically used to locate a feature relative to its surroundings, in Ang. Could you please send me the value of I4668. 4664.0 Ang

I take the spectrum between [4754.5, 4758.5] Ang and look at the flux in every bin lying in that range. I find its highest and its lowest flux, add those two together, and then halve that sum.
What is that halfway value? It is 20.0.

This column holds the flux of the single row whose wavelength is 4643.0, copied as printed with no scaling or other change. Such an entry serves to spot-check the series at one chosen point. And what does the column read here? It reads 19.92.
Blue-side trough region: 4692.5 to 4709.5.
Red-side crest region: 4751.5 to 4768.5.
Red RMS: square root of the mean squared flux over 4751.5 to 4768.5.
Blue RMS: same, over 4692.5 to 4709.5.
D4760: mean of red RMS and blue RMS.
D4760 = 19.6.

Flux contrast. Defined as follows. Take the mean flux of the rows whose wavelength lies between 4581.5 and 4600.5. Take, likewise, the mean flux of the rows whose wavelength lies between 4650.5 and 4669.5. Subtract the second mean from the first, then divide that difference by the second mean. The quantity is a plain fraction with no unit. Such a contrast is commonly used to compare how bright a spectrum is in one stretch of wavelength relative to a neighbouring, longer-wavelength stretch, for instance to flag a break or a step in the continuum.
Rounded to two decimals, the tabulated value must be 0.01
